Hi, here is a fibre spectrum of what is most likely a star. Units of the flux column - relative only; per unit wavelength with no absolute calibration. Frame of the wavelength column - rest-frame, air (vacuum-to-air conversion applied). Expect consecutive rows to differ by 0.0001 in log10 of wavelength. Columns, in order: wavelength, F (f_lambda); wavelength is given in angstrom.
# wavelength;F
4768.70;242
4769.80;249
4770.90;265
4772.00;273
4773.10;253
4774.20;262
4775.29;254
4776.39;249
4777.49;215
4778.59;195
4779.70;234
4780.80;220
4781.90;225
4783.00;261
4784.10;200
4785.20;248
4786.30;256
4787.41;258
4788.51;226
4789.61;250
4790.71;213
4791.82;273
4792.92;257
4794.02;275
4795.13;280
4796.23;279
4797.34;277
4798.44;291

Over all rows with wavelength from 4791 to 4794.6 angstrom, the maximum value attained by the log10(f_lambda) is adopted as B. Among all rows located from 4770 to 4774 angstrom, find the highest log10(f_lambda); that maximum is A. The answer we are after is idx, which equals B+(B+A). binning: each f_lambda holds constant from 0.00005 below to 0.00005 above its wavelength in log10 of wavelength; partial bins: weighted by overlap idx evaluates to 7.31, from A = 2.44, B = 2.44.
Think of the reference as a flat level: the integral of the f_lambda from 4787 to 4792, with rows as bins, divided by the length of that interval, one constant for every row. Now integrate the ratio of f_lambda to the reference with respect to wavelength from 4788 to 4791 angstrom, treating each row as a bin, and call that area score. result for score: 2.88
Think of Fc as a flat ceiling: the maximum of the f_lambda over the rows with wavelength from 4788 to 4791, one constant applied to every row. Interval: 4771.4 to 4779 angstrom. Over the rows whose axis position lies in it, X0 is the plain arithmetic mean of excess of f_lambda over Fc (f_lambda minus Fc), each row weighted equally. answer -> -7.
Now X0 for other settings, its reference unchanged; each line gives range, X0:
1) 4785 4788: 4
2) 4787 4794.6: 0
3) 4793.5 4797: 28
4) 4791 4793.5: 15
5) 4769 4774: 10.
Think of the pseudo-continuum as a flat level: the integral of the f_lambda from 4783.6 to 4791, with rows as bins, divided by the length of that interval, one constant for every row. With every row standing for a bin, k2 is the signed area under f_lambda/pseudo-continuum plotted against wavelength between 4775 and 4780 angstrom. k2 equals 4.8 angstrom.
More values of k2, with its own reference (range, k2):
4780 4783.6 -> 3.6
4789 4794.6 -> 6.0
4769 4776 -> 7.6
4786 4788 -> 2.2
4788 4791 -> 2.9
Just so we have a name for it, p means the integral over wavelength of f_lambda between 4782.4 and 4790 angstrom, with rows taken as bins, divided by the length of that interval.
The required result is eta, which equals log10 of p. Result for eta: 2.38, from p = 243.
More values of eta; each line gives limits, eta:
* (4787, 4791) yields 2.38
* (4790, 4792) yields 2.38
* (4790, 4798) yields 2.42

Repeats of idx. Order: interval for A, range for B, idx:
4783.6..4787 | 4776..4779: 7.20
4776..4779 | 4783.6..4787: 7.21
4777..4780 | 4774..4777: 7.21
